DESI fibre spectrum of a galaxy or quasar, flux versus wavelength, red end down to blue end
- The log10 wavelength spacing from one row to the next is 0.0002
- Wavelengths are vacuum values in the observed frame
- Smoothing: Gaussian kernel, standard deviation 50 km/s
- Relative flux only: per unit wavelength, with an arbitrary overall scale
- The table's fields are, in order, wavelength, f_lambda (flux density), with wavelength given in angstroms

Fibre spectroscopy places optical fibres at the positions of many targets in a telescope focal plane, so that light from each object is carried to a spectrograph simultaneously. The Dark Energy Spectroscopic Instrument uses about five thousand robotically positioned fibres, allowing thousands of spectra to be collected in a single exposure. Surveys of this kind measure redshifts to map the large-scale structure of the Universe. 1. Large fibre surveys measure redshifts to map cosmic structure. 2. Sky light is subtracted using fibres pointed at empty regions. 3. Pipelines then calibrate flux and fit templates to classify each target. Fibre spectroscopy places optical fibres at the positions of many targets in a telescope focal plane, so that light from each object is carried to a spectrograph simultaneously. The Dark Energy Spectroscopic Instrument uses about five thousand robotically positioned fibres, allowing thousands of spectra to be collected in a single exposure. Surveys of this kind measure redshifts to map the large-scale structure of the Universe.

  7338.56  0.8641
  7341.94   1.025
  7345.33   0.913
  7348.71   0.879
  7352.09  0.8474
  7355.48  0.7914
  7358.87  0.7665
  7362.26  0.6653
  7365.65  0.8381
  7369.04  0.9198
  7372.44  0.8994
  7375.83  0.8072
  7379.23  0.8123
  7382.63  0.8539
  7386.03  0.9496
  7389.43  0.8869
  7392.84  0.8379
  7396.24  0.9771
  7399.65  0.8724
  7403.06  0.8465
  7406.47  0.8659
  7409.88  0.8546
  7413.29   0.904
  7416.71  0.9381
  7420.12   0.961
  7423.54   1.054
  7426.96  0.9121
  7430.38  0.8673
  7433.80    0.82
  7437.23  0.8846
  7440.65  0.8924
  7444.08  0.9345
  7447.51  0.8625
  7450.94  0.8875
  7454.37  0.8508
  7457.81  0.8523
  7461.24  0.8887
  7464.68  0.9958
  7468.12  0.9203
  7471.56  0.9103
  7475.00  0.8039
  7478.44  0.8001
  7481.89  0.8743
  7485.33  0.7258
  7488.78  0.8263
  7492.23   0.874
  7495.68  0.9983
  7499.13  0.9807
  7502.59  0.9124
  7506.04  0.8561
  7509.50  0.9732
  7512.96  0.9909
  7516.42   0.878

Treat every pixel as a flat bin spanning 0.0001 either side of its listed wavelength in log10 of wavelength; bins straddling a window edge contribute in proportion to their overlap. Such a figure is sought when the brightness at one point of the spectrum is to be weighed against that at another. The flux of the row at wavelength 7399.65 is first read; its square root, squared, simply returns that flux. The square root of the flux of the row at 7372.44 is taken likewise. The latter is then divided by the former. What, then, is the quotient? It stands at 1.09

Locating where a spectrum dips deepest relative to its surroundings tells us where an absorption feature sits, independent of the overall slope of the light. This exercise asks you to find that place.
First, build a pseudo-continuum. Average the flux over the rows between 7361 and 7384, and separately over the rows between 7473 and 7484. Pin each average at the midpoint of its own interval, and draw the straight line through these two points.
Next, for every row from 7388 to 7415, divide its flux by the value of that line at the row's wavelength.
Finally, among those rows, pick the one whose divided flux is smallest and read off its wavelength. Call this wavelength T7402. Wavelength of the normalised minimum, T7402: 7392.84 angstroms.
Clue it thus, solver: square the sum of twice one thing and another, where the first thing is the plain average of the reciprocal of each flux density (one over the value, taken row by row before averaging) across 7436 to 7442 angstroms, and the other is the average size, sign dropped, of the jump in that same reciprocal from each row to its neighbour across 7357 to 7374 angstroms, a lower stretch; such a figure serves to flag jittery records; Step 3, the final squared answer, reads 5.8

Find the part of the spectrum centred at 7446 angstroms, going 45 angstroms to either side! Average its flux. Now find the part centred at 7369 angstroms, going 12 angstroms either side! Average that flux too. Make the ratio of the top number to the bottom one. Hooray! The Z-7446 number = 1.08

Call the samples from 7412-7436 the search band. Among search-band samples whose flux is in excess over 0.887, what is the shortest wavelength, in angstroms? 7413.29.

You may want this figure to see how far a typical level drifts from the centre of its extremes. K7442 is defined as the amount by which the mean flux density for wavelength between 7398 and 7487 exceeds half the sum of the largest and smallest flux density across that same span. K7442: -0.01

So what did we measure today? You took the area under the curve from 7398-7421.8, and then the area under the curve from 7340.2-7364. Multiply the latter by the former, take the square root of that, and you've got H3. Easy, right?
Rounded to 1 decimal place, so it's 20.6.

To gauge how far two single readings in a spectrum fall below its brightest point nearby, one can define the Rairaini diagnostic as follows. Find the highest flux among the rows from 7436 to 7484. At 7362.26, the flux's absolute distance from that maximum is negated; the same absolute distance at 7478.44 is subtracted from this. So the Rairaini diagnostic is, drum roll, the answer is -0.53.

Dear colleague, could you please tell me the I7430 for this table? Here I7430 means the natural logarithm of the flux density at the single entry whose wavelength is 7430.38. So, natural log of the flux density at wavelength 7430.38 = -0.14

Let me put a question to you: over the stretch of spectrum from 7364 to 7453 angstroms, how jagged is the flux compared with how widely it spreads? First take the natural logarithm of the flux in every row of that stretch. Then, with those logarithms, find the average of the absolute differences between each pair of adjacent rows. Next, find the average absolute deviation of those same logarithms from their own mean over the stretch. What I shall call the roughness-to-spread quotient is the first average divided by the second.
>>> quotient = 1.31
